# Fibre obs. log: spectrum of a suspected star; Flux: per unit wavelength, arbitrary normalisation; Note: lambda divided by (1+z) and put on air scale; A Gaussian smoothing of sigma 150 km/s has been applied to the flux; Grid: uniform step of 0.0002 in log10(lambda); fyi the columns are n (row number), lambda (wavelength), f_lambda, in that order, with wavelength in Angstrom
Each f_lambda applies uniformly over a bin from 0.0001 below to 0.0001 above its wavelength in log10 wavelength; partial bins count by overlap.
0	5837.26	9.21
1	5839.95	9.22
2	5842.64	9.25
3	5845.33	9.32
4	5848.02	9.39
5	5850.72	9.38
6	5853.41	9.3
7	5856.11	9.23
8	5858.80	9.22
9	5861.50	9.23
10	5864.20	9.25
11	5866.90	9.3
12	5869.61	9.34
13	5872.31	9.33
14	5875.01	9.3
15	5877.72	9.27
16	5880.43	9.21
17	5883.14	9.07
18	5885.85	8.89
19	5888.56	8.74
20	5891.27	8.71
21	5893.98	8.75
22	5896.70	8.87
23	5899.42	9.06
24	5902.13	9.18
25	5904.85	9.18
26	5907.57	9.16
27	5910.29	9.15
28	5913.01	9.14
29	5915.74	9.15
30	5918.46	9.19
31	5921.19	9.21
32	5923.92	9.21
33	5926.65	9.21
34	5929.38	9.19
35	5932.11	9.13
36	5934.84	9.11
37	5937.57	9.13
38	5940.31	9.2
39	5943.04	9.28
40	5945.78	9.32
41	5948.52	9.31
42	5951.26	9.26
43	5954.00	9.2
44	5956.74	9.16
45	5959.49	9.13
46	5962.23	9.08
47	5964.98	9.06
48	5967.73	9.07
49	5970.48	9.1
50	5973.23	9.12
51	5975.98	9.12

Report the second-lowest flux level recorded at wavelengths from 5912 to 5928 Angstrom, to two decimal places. 9.15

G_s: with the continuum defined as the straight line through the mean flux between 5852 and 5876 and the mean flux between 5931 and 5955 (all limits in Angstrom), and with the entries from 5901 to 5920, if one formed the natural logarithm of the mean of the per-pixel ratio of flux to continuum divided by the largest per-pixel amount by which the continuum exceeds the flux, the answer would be 2.3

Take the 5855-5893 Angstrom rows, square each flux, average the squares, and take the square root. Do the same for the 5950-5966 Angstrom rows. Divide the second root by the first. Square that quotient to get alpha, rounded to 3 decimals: 0.999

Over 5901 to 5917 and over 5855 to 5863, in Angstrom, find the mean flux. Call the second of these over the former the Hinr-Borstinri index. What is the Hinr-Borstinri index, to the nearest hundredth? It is 1.01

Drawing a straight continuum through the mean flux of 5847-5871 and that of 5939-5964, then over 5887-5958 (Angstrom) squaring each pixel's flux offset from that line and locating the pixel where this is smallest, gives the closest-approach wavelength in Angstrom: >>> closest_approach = 5954.00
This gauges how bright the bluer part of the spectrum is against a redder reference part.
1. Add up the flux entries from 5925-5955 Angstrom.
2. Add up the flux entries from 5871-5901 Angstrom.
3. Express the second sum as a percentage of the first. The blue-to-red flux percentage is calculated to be 98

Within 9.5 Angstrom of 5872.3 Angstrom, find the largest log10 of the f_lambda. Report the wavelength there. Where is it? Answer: 5869.61 Angstrom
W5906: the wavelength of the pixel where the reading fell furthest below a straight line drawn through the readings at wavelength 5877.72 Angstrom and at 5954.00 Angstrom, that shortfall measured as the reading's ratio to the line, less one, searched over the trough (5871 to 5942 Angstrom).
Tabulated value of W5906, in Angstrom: 5891.27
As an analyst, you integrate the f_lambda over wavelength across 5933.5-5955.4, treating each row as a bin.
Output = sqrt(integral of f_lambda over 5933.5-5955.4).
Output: 14.2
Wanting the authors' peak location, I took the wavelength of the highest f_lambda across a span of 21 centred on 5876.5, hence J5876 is 5869.61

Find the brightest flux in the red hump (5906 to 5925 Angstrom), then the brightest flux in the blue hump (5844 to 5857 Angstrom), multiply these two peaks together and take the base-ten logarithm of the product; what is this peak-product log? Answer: 1.937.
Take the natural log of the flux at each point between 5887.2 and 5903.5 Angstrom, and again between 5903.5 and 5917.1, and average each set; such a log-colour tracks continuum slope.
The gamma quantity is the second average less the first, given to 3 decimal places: 0.030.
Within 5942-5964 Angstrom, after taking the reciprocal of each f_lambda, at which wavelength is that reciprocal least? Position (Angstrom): 5945.78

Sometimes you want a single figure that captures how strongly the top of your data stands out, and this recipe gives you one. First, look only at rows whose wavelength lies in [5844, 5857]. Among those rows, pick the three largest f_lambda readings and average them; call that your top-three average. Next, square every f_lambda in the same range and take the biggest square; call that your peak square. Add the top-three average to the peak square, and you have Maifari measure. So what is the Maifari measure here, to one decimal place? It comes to 97.5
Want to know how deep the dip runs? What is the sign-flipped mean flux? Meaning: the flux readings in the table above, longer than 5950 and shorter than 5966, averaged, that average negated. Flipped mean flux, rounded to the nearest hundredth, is -9.15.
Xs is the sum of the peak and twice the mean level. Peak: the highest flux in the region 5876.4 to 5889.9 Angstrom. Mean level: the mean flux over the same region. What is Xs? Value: 27.3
